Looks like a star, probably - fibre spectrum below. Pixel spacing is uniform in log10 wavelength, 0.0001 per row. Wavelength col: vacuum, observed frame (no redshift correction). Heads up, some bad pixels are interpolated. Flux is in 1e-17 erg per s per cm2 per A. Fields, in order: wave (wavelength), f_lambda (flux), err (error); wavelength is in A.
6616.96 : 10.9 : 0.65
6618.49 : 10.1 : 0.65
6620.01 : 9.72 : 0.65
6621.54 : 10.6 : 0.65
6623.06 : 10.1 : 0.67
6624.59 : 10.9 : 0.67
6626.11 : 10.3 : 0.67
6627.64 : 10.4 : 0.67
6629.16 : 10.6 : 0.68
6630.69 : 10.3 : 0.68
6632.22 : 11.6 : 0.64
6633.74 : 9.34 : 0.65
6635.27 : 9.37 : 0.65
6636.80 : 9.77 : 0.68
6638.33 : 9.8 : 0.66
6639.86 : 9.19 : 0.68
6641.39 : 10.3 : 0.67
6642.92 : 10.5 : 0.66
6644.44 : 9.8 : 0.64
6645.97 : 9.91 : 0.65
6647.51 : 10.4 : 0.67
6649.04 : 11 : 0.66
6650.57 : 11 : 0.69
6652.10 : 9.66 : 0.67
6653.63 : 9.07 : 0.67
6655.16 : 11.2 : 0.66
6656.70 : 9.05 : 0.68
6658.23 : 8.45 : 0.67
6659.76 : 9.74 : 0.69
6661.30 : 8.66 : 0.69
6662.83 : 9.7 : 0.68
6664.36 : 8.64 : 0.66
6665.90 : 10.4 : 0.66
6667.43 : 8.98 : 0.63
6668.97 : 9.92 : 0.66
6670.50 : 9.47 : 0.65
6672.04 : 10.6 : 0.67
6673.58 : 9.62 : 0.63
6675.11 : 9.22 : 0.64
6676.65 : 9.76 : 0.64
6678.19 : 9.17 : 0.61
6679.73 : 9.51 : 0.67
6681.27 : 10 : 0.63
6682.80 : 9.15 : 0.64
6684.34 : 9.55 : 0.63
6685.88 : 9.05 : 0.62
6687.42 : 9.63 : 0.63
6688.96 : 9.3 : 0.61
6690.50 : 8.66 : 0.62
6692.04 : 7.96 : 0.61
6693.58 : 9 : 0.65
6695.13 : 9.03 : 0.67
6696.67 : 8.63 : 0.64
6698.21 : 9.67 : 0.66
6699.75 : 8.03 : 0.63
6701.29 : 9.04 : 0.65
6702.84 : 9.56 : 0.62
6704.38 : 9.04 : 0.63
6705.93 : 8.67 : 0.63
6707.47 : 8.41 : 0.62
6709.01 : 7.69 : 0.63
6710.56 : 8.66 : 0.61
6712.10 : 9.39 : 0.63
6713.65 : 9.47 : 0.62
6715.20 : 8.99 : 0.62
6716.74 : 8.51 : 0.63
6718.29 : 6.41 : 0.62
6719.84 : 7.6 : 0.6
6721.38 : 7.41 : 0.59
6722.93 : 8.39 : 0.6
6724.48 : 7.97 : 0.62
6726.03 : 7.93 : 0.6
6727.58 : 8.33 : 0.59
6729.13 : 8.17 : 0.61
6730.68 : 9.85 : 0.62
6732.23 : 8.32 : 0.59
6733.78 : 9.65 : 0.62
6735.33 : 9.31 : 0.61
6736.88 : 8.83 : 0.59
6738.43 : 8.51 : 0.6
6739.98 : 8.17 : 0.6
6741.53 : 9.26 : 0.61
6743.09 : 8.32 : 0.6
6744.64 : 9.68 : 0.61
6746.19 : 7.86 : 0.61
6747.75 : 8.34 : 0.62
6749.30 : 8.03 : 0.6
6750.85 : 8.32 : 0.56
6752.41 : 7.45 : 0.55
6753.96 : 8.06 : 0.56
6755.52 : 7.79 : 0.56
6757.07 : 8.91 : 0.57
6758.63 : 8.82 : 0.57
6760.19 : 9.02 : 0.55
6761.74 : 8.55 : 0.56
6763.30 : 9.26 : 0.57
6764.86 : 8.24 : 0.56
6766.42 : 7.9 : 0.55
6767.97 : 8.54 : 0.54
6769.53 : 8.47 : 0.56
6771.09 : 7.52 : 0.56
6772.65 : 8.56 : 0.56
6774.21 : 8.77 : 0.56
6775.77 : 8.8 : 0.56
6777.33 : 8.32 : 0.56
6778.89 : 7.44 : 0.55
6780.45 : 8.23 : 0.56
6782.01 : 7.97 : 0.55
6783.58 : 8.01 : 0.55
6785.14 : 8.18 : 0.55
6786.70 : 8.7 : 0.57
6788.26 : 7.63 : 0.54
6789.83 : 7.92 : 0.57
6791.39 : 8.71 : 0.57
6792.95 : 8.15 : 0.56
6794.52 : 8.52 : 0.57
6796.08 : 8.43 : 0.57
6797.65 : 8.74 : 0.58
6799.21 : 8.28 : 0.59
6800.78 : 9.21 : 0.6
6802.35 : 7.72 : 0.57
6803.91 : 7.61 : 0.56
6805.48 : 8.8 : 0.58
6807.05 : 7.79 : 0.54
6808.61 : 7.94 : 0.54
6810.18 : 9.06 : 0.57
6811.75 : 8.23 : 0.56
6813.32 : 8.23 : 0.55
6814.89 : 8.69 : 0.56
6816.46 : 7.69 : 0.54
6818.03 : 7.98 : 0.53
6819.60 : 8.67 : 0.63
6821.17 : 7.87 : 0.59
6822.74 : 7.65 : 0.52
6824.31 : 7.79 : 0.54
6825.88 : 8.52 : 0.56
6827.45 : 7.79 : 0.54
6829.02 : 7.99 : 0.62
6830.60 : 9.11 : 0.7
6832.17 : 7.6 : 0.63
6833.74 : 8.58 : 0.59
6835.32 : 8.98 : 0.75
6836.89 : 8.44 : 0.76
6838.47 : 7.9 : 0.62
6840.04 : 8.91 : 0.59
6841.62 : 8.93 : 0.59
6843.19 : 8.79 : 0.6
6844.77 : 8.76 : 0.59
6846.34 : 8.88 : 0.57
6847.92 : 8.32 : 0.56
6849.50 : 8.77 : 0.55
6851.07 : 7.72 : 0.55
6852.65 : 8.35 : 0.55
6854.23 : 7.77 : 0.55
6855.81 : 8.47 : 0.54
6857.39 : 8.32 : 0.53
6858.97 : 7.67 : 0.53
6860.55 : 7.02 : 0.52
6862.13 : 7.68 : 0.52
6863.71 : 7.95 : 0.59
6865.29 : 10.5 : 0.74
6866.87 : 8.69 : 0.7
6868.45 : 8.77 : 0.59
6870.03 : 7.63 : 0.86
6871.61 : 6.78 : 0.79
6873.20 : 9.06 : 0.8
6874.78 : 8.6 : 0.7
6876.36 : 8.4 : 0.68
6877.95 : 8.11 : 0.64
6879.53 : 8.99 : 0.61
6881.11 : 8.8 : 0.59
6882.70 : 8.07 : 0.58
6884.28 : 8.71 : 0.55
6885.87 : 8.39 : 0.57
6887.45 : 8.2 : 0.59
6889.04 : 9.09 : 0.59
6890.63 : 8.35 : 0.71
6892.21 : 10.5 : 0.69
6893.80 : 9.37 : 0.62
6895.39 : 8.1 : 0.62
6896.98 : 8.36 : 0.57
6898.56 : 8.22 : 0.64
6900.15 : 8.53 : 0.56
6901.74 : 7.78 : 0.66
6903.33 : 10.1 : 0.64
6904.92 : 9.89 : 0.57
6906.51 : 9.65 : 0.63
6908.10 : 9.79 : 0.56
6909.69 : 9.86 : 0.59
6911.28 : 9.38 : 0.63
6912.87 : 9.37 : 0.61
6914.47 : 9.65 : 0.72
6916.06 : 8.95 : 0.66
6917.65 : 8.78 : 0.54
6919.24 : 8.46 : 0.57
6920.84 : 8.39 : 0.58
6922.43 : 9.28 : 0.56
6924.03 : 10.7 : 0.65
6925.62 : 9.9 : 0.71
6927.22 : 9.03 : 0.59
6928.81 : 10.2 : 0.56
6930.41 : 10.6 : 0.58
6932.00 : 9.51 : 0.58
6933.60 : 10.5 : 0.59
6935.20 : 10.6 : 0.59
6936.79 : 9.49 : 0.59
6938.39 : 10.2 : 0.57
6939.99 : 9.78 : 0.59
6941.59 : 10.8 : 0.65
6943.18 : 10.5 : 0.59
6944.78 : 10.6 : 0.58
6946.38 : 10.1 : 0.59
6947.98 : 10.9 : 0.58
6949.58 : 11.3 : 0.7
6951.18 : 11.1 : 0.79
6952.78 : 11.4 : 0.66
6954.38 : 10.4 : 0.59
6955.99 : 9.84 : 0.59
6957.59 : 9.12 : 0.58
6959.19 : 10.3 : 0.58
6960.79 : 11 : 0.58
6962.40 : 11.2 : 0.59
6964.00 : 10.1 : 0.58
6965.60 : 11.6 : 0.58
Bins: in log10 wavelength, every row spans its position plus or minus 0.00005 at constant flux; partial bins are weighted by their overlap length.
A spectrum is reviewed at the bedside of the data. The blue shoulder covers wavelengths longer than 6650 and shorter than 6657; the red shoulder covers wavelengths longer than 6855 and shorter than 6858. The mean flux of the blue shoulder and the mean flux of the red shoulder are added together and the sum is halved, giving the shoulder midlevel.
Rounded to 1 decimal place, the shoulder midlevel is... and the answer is 9.2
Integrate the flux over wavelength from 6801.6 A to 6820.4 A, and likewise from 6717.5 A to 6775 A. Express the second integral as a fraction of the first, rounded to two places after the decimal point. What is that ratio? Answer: 3.13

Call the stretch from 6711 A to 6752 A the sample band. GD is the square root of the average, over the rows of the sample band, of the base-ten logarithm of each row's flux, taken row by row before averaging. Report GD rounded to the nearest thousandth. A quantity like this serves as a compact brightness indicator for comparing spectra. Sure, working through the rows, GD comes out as 0.963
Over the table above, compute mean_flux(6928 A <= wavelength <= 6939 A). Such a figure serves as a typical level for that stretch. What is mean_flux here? 10.2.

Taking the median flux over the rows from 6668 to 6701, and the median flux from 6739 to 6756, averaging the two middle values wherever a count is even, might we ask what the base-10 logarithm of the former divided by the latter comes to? 0.06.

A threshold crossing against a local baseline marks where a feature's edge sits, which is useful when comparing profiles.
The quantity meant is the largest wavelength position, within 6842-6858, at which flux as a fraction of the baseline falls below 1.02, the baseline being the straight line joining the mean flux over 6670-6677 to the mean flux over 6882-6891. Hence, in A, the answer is 6857.39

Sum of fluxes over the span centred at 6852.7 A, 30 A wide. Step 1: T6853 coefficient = 159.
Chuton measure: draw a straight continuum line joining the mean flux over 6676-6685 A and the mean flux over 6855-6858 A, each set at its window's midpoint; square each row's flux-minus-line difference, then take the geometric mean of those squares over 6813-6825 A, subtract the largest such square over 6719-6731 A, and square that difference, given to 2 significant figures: 11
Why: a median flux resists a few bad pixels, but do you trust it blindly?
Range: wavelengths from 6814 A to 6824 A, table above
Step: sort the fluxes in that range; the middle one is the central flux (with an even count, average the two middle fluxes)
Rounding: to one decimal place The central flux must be 7.9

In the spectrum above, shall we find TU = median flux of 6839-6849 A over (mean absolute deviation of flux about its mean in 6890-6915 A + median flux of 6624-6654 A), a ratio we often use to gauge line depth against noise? 0.80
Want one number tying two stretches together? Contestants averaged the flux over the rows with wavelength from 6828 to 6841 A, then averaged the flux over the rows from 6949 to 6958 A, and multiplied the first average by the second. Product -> 89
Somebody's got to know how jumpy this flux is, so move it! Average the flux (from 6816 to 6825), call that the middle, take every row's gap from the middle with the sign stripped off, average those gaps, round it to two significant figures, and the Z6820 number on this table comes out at 0.26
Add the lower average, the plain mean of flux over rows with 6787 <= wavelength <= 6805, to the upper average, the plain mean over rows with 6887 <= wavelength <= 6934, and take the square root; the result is 4.19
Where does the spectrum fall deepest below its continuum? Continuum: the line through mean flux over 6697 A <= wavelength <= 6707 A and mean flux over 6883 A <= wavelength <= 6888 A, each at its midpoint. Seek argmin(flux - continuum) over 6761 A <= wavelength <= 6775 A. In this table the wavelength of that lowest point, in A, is 6771.09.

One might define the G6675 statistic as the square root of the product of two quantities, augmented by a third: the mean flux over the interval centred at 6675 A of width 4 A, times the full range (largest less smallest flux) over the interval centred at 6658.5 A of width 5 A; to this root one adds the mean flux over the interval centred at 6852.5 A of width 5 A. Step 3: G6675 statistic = 11.5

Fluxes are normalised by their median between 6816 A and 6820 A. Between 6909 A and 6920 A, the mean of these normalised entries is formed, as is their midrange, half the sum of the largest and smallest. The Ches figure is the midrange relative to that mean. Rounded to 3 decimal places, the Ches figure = 0.995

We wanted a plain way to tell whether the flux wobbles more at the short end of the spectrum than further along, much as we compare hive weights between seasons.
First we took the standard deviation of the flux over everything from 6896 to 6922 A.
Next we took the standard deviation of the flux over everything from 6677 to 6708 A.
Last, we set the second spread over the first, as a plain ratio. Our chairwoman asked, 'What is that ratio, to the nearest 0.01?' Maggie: 0.75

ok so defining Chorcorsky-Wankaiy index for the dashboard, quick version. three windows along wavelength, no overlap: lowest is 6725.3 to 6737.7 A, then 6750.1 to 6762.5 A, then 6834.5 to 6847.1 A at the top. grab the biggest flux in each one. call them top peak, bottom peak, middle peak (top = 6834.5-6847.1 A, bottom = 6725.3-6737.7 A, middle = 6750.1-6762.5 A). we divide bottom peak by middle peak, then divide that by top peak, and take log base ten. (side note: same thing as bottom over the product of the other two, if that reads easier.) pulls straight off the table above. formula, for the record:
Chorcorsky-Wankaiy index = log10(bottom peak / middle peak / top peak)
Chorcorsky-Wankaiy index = -0.915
